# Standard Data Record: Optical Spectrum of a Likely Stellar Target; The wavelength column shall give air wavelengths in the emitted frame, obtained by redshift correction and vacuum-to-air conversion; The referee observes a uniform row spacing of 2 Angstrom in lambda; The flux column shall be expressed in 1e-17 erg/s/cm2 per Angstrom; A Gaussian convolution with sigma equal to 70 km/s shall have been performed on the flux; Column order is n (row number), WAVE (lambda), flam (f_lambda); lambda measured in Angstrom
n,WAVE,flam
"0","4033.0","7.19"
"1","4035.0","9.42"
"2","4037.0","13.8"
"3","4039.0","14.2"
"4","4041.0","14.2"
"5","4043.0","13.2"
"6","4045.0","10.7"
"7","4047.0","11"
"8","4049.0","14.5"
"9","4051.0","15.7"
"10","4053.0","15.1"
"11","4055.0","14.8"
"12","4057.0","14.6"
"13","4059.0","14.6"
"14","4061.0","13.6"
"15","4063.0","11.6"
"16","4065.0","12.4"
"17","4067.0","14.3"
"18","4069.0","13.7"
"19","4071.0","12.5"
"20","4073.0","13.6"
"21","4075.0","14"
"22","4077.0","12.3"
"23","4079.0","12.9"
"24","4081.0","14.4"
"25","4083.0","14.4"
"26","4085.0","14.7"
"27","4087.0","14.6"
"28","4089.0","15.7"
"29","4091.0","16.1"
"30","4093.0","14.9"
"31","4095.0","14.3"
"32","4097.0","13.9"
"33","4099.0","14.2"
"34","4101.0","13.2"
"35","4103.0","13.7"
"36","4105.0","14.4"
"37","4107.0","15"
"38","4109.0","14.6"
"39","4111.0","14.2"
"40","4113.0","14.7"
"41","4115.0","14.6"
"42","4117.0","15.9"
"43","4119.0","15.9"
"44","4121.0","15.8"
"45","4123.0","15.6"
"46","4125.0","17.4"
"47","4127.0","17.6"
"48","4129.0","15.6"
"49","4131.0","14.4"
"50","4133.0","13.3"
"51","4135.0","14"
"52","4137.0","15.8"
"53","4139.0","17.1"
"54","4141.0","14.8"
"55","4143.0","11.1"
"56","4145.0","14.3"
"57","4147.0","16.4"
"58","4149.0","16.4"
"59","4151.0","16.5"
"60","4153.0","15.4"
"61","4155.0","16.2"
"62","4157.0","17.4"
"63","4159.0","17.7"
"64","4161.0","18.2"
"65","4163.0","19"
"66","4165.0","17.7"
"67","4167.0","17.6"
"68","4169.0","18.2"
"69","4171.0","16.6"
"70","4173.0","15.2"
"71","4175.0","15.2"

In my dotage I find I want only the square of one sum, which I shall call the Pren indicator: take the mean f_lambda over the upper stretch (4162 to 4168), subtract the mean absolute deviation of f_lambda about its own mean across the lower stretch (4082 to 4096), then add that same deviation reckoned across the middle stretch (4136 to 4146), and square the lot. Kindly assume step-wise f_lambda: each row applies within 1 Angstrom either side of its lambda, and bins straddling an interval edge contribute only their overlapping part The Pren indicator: 365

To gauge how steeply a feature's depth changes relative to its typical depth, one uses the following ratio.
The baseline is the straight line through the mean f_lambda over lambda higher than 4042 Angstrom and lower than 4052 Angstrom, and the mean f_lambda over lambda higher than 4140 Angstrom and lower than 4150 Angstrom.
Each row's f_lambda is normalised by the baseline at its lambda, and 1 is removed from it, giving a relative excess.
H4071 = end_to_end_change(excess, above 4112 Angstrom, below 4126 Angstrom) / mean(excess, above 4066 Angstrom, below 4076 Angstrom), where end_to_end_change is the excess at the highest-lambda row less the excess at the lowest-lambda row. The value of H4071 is 11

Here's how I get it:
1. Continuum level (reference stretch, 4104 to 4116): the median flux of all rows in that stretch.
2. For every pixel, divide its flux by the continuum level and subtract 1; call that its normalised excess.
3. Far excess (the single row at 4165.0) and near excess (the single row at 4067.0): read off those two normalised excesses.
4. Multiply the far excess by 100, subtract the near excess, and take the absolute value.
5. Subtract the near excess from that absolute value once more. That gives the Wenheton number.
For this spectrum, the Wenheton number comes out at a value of 21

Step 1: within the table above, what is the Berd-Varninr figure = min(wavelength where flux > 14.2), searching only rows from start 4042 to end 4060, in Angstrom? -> 4049.0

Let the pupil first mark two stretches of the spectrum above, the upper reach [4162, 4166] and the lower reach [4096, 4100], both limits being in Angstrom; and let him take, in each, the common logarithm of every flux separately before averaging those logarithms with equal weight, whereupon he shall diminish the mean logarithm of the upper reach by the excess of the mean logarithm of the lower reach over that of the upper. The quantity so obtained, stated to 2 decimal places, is 1.38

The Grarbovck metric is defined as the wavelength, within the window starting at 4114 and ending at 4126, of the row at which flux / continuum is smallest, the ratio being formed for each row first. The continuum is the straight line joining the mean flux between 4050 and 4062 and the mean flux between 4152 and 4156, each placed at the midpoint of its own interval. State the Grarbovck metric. 4115.0 Angstrom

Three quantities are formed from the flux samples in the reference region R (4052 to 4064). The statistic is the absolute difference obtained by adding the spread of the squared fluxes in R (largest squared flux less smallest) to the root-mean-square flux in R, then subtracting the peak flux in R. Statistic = 92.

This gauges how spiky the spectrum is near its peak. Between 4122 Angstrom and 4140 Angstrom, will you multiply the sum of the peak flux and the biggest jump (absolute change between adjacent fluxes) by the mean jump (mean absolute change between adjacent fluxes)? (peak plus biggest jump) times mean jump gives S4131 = 25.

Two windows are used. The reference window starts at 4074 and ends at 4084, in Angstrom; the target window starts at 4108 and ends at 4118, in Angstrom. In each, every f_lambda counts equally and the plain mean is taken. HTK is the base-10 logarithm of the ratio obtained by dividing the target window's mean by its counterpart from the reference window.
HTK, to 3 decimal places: 0.037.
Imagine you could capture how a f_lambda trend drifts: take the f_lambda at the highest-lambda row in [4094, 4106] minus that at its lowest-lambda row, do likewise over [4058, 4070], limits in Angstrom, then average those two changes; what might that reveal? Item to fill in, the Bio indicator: -0.4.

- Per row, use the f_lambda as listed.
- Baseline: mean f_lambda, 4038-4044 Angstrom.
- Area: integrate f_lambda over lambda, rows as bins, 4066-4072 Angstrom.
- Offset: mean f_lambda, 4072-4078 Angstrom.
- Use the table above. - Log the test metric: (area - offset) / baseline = 4.88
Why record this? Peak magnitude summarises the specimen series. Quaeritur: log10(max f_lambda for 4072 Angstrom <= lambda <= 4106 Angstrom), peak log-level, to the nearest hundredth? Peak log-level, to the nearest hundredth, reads 1.21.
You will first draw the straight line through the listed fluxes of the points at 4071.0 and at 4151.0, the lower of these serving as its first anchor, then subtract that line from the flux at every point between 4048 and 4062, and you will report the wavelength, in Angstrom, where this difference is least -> 4061.0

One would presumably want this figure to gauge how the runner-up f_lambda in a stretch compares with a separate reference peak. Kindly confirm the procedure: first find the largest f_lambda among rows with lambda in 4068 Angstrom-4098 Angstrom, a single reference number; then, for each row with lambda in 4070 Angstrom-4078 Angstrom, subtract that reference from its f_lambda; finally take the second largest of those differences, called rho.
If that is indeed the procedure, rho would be -2.5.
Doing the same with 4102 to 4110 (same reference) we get -1.5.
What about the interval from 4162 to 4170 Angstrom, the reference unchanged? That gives 2.1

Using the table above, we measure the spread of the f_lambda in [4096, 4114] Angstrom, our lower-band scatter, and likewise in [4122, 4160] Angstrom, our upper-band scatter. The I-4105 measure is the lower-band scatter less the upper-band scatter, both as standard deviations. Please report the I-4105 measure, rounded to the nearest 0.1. -1.1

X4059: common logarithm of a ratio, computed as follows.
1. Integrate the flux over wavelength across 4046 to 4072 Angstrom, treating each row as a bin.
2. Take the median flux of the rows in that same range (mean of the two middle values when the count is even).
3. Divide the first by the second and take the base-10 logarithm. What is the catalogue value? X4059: 1.4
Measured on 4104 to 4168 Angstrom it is 1.8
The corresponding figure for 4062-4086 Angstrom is 1.4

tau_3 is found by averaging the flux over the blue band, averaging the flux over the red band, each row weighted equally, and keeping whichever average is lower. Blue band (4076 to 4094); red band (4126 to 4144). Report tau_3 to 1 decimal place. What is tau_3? 14.4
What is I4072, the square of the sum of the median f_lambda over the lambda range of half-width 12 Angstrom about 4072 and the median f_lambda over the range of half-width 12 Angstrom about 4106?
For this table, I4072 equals 781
